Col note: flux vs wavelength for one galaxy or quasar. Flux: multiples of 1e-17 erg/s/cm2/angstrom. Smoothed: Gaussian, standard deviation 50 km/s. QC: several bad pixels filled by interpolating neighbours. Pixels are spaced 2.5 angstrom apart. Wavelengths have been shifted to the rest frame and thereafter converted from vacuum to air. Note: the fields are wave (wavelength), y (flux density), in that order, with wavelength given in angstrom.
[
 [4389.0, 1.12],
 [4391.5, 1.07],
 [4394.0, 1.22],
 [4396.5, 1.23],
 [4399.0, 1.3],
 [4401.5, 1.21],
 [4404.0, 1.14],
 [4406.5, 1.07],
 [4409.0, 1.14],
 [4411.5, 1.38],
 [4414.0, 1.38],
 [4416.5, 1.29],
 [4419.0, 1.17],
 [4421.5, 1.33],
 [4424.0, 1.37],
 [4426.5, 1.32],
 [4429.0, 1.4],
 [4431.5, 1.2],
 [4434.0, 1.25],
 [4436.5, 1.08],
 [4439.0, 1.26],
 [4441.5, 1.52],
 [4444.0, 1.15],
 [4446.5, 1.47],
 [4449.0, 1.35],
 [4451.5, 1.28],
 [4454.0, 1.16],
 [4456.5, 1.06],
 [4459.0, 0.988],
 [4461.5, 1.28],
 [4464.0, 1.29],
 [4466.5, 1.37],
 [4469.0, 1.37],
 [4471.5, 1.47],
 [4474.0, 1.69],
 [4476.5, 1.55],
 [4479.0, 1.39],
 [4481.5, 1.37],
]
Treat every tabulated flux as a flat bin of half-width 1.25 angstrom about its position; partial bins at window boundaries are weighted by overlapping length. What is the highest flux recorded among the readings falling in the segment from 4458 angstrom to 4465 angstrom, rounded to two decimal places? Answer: 1.29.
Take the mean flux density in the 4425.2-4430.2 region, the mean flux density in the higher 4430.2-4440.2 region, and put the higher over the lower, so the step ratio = 0.88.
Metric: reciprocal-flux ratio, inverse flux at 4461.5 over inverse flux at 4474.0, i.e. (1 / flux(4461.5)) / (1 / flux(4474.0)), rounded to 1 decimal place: 1.3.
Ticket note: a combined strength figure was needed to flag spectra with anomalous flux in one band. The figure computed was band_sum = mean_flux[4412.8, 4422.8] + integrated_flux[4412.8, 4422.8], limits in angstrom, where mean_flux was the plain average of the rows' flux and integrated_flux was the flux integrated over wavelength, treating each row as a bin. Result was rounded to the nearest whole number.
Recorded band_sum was 14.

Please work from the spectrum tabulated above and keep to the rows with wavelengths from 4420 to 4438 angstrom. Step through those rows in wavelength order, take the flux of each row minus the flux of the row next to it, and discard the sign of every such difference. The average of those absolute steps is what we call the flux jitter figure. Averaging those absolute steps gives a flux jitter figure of 0.098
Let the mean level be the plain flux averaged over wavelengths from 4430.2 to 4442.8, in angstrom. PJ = 1.26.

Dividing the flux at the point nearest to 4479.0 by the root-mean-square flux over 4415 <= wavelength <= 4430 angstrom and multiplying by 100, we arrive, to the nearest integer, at 106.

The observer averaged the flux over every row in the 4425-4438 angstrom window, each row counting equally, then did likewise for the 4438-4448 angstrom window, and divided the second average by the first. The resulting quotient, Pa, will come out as 1.08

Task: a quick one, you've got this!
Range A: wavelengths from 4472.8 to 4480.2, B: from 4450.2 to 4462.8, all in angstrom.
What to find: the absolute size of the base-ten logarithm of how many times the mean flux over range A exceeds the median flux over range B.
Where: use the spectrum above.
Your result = 0.12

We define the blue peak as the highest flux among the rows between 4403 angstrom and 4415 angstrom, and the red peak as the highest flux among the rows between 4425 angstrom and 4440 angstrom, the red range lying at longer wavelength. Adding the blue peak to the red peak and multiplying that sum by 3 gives 8.3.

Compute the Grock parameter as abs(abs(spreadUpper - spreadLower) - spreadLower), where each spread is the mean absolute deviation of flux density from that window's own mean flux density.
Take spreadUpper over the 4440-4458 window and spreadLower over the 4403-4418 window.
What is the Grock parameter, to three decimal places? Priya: 0.094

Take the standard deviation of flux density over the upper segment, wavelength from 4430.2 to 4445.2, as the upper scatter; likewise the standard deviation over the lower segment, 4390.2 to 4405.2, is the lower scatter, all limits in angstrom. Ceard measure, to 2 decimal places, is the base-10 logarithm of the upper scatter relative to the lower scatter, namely 0.28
